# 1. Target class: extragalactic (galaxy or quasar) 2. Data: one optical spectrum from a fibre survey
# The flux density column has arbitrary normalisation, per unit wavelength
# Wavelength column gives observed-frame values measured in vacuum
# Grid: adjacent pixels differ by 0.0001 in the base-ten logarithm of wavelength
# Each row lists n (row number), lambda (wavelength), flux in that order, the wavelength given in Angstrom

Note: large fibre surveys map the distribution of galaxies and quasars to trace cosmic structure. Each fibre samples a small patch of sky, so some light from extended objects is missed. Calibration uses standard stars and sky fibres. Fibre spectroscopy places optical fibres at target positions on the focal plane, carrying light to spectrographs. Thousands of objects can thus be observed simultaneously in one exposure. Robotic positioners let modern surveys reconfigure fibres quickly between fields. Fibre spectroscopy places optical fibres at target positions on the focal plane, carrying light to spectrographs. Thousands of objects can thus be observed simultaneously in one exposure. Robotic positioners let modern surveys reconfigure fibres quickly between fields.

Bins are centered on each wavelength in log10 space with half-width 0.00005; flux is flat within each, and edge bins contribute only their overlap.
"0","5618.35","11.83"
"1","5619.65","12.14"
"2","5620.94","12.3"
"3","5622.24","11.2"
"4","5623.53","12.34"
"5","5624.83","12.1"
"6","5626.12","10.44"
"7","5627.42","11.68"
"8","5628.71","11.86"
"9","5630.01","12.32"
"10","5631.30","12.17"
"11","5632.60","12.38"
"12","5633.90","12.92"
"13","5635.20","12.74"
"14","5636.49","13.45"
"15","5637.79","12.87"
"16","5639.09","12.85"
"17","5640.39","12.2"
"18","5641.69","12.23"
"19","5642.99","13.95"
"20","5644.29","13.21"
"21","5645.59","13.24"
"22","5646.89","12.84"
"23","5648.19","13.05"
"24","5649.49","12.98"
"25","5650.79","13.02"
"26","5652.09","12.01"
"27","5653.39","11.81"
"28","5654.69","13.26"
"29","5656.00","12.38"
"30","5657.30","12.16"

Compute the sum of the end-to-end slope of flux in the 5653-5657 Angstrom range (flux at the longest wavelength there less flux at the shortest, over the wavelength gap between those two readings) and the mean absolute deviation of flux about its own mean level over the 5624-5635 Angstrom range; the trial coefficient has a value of 0.711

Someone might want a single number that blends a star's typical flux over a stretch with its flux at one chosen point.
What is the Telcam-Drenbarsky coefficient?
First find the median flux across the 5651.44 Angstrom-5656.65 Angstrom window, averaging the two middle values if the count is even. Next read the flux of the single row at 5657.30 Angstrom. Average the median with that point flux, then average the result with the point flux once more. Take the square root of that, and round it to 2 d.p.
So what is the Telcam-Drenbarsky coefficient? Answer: 3.49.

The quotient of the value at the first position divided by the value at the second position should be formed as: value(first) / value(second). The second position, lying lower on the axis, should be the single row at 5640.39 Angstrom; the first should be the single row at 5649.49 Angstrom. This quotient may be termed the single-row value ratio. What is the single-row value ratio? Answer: 1.06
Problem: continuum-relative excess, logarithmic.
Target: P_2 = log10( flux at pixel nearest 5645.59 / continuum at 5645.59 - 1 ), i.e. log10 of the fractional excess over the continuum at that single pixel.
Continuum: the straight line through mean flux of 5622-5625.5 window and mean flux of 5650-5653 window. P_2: -1.16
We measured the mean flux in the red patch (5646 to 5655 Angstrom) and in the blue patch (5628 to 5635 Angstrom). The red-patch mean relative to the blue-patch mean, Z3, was 1.03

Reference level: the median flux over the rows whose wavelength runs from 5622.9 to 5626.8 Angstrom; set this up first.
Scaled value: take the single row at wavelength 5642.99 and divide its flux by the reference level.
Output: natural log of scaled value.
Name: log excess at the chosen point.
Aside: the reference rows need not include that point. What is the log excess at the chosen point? 0.14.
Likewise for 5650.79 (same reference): 0.07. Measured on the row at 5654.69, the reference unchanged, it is 0.09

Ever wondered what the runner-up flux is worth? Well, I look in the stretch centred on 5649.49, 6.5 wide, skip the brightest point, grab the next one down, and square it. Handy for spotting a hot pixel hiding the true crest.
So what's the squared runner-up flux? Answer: 170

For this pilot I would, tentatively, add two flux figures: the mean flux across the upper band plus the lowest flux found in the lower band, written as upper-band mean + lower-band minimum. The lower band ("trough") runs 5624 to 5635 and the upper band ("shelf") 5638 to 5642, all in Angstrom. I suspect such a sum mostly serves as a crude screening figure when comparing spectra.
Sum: 22.9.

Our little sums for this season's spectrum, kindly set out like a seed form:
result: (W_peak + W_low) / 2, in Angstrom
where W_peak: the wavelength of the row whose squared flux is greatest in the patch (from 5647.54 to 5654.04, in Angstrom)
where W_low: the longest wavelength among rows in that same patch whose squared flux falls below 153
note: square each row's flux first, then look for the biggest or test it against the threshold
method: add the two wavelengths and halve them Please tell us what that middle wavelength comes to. 5650.8 Angstrom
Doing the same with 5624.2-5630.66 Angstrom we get 5630.0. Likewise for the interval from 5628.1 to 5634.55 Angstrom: 5632.6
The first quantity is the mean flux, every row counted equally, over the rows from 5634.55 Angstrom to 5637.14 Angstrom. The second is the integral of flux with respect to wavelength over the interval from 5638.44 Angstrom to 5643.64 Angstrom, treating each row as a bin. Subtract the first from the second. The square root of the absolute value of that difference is 7.3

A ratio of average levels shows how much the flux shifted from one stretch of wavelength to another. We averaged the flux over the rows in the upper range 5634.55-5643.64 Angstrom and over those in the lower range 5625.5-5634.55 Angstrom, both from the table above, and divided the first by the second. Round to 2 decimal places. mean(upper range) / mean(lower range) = 1.08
